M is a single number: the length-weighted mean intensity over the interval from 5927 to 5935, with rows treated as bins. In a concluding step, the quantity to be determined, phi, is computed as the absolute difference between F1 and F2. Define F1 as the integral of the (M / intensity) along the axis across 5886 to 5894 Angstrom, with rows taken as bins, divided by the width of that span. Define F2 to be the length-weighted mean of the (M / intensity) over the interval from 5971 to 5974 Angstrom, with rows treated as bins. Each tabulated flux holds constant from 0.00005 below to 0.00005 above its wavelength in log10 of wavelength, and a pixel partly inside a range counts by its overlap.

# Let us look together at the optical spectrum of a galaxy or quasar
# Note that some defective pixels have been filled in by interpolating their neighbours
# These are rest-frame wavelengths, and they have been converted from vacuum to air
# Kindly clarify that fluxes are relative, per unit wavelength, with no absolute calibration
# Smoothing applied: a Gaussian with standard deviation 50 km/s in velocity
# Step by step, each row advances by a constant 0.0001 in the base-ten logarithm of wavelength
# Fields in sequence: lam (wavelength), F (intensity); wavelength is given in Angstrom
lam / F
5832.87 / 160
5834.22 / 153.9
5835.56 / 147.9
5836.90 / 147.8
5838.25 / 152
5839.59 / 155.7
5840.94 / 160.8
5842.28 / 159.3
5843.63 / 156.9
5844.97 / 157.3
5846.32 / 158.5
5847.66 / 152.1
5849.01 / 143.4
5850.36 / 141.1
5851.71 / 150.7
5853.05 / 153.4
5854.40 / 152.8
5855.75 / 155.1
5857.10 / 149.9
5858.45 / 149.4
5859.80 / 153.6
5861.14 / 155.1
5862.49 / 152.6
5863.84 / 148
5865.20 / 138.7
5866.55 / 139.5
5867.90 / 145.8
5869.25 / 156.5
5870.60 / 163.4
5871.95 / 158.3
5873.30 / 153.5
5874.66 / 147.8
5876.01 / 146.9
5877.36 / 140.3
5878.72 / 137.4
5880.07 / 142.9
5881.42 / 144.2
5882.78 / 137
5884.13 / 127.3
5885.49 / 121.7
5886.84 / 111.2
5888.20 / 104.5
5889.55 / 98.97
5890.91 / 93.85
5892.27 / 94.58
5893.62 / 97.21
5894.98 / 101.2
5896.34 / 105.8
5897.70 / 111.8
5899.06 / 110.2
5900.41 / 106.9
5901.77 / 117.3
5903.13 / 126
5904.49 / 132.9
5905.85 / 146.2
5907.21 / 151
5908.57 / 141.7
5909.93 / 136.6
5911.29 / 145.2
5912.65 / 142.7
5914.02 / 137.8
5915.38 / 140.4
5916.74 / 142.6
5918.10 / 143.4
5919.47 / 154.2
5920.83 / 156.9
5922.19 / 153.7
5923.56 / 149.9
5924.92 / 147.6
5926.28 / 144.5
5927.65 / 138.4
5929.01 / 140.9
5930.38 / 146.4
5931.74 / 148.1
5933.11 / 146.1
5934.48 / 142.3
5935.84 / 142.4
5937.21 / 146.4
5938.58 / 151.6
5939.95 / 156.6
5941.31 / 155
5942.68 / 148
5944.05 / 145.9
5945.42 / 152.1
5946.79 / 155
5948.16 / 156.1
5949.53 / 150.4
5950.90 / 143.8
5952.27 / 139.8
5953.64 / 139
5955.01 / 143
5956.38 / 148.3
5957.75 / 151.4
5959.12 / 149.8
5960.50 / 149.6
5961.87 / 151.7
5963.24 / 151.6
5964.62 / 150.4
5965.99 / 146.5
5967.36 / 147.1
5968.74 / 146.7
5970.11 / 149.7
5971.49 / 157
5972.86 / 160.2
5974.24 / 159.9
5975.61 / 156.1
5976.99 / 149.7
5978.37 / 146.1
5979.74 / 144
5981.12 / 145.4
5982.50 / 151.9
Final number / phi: 0.531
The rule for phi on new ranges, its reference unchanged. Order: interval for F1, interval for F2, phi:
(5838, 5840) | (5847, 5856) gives 0.026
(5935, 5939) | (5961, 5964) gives 0.035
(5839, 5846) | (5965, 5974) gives 0.040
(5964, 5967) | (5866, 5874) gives 0.030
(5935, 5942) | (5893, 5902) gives 0.391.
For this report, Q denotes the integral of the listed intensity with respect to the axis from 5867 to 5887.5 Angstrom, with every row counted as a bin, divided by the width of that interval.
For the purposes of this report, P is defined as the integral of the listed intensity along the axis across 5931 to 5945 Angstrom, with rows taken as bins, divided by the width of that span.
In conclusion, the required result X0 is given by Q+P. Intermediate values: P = 148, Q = 142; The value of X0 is 291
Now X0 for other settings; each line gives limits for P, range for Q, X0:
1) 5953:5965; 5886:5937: 280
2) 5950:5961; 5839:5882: 296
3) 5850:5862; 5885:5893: 255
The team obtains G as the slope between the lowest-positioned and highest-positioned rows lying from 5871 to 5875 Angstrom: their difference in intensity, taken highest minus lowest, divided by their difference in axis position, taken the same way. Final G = -4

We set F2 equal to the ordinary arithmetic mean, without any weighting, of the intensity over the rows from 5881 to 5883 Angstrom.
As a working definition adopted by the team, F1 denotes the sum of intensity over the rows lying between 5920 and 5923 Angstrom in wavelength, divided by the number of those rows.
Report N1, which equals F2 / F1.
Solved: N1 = 0.91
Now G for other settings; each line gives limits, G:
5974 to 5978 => -4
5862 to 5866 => -5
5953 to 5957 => 3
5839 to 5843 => 1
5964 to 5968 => -1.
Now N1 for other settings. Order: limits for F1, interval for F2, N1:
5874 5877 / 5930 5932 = 1.00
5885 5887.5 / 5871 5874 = 1.34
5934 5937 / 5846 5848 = 1.09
